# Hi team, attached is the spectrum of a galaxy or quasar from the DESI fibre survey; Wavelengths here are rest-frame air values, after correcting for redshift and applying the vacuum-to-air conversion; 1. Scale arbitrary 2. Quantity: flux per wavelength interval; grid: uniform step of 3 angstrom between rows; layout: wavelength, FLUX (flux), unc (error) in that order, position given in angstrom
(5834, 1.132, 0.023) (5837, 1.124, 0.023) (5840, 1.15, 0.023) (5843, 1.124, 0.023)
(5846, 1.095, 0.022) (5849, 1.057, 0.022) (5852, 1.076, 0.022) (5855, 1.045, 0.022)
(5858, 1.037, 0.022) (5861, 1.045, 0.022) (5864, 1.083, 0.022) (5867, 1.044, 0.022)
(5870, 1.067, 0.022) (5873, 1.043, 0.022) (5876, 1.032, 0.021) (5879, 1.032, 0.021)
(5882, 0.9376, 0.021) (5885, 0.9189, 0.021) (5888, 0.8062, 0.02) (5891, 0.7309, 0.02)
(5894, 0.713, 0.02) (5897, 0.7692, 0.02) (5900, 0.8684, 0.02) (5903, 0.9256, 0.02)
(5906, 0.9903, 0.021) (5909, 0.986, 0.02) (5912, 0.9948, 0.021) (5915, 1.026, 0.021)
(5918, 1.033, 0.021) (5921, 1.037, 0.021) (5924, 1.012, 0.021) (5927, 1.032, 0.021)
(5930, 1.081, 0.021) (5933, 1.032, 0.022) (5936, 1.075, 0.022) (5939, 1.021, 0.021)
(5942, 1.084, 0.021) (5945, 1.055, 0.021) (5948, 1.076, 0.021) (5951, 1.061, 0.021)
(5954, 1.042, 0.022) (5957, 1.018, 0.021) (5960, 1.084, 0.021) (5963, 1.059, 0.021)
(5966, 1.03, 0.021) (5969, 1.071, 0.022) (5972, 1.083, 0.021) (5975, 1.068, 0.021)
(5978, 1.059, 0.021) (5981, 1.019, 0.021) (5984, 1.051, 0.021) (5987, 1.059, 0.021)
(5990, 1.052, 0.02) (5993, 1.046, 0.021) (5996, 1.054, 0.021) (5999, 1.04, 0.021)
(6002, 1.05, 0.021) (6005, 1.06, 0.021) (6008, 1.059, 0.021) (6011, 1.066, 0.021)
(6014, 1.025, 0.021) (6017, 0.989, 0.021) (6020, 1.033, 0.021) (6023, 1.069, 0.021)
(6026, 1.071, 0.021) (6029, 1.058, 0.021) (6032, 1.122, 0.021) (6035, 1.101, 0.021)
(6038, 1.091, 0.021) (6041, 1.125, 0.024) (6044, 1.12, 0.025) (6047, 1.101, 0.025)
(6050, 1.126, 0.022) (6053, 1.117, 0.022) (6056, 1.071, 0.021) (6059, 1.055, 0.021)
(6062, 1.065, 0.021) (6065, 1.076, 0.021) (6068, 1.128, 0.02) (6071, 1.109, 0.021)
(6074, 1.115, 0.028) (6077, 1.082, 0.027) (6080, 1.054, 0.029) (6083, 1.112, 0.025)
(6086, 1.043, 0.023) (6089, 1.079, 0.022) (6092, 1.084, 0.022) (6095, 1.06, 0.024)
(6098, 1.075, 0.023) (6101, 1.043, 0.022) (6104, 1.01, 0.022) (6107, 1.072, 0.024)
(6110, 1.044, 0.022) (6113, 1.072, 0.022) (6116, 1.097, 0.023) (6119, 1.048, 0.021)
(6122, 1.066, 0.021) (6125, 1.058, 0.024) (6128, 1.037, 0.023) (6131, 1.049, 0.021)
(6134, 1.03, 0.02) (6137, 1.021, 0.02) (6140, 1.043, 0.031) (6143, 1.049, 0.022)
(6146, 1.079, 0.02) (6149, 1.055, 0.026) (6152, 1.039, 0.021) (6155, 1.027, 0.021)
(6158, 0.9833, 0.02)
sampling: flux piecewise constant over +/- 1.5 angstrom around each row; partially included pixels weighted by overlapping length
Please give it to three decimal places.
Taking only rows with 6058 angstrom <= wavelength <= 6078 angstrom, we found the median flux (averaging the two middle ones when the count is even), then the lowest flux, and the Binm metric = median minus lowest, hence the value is 0.027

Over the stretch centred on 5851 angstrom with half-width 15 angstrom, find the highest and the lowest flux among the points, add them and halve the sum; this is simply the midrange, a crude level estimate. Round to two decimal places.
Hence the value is 1.09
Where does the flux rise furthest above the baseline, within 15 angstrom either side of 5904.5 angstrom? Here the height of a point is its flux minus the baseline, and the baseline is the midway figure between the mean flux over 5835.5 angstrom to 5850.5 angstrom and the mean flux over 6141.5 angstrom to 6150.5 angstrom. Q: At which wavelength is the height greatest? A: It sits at 5918 angstrom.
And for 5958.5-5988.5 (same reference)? 5960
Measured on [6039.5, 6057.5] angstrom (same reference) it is 6050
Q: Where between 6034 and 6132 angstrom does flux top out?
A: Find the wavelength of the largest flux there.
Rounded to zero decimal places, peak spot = 6068 angstrom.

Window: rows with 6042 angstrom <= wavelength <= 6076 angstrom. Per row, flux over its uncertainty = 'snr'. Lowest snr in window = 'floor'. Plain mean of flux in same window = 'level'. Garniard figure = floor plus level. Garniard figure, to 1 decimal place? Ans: 40.9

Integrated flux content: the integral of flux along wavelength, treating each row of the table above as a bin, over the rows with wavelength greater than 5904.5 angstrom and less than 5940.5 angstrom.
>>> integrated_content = 37.0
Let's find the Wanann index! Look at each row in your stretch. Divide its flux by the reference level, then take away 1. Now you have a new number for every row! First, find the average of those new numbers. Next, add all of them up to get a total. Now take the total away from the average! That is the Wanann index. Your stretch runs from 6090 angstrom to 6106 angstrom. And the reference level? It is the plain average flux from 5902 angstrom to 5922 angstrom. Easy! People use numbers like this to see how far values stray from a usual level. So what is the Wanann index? -0.22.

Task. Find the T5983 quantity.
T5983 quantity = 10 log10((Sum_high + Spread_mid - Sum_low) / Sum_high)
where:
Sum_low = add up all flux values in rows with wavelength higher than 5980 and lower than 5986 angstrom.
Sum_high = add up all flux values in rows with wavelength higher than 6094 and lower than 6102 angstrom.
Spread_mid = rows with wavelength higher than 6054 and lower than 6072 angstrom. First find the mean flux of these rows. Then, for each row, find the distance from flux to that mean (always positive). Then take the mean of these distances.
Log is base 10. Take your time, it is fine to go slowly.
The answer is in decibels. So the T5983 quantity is -4.5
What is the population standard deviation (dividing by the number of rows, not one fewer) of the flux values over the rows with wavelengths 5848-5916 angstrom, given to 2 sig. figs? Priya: 0.11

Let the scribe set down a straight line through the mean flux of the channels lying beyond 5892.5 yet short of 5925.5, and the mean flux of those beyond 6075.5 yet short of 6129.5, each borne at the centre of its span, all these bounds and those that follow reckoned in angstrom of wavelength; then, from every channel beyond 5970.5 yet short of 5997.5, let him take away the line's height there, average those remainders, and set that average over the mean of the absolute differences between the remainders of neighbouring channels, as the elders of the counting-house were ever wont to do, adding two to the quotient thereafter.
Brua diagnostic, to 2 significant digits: 6.1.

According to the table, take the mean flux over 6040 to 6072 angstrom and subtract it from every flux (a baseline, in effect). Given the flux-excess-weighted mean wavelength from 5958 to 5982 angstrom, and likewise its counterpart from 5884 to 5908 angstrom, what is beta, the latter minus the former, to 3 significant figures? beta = -77.7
